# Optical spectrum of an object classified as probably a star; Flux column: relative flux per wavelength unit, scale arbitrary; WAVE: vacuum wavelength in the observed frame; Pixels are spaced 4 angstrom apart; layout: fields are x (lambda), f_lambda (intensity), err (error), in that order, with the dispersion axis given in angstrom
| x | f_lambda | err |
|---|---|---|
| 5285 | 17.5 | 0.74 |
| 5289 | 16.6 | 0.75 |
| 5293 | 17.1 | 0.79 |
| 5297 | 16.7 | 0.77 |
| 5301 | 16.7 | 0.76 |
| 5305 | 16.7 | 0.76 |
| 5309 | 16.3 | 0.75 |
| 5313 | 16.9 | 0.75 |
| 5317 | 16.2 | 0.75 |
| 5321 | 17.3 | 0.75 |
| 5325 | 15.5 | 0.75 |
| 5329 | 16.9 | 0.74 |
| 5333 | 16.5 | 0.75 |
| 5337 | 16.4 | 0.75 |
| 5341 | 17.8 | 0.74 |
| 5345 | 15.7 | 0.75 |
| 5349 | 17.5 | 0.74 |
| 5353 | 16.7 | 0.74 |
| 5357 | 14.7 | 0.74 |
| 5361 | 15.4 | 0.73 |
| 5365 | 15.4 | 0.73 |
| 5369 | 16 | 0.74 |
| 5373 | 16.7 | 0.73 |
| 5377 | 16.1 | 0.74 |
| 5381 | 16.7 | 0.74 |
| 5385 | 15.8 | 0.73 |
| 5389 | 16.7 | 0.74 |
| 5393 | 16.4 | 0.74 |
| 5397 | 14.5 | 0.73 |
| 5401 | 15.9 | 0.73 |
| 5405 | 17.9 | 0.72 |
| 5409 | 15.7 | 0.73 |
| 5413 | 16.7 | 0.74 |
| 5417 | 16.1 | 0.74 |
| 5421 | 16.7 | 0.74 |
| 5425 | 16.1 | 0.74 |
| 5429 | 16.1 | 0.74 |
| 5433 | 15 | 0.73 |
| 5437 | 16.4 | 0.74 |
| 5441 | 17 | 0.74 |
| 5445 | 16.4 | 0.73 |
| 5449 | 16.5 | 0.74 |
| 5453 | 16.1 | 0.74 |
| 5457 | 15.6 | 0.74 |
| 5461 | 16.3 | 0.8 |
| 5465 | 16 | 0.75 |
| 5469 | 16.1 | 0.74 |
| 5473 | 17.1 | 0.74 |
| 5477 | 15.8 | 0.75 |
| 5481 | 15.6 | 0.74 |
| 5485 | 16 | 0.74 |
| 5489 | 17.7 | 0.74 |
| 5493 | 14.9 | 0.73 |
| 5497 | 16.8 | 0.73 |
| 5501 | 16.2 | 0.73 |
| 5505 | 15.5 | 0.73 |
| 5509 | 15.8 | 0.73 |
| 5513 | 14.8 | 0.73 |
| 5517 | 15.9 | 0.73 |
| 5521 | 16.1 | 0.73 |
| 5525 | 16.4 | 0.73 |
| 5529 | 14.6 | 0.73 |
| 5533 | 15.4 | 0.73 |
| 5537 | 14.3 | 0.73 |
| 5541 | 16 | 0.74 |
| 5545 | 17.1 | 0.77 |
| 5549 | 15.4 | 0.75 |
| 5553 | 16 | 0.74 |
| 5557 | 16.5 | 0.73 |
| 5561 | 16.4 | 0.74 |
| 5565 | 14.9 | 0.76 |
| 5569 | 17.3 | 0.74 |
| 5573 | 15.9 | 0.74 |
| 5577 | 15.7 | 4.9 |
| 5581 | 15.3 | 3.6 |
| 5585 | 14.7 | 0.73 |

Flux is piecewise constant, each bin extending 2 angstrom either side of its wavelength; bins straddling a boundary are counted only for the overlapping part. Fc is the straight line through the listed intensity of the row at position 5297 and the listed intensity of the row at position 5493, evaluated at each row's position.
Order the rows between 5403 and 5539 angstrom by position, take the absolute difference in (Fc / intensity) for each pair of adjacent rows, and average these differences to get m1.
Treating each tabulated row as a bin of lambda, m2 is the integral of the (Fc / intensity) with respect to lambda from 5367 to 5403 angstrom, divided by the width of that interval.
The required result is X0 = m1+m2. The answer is 1.04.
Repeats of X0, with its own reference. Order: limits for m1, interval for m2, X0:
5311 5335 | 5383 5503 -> 1.02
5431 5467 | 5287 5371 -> 1.03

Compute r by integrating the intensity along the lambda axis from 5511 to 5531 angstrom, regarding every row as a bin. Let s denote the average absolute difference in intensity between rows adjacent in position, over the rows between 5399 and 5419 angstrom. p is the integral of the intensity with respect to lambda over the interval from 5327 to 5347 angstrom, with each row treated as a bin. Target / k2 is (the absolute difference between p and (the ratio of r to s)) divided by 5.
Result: 24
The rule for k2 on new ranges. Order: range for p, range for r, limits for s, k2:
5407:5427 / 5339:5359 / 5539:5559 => 3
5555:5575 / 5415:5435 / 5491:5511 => 8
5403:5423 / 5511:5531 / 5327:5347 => 4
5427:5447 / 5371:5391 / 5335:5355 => 22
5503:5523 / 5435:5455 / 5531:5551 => 15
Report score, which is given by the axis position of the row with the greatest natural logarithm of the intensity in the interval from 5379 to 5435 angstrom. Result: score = 5405 angstrom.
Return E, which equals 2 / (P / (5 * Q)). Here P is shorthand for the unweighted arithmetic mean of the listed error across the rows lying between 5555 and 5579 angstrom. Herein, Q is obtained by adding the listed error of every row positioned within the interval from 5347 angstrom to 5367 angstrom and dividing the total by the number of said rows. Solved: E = 5.1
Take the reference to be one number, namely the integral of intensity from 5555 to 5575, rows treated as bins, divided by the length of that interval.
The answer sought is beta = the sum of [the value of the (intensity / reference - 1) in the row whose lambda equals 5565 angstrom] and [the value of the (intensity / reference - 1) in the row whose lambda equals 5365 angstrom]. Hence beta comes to -0.13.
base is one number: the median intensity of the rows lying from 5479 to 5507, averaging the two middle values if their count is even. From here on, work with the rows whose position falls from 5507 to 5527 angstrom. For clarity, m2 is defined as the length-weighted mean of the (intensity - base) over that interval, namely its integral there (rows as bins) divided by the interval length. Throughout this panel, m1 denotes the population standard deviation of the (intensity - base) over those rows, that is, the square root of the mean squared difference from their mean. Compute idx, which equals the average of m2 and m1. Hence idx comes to 0.17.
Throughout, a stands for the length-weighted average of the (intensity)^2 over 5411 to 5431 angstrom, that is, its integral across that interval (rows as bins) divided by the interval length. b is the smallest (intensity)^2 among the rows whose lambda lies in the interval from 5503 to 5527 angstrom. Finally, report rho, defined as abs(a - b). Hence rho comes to 48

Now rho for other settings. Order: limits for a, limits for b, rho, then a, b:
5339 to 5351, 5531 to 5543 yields 85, 290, 204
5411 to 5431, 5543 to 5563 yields 30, 267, 237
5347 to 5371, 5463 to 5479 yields 6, 255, 250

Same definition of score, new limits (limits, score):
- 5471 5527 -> 5489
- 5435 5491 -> 5489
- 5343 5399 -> 5349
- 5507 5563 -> 5545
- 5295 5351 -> 5341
